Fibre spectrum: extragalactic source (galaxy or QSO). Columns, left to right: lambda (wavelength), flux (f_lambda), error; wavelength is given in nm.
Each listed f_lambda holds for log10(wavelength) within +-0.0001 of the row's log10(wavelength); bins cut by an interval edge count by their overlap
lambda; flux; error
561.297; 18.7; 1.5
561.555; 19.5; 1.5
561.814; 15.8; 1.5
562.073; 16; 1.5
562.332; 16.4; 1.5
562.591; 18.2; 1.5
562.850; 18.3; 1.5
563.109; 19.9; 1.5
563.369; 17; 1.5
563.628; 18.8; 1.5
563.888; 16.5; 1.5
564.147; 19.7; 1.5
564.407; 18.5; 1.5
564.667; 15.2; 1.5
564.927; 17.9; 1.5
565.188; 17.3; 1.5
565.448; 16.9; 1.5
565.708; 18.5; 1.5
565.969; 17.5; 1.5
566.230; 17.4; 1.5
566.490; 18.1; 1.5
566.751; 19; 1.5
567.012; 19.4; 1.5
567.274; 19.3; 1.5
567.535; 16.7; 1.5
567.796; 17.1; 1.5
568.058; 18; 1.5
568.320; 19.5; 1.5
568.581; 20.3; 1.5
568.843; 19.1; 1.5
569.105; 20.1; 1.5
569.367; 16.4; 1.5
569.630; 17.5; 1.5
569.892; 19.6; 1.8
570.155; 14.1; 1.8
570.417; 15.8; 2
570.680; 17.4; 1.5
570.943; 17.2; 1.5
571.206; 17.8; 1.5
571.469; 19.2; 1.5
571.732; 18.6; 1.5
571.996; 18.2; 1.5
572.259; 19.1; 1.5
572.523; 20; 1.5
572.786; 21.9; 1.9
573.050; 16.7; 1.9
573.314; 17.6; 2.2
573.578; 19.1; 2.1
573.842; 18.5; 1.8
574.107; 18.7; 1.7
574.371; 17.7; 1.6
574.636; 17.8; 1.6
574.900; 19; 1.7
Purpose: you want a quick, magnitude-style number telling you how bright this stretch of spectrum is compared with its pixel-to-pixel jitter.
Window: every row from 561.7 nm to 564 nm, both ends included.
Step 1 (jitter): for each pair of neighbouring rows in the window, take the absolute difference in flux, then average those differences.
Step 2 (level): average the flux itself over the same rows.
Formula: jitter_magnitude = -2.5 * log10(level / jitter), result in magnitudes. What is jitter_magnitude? -2.75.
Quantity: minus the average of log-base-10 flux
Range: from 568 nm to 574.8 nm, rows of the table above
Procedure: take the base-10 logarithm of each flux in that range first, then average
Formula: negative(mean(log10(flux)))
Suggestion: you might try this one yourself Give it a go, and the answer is -1.26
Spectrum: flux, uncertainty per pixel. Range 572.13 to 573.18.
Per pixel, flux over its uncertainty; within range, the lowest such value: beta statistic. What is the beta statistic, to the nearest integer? 9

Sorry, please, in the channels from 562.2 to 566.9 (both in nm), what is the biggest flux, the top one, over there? 19.9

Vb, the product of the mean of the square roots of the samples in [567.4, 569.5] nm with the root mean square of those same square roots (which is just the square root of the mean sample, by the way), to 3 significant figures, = 18.4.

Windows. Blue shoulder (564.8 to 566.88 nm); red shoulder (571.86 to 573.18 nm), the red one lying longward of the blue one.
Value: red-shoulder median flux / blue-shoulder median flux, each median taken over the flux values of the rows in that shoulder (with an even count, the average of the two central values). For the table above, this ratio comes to 1.08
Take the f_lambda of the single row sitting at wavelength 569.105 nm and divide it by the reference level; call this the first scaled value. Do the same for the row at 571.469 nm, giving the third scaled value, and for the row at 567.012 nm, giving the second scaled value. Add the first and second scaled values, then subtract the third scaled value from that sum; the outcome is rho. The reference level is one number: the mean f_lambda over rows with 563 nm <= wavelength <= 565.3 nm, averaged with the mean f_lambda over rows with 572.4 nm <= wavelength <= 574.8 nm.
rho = 1.1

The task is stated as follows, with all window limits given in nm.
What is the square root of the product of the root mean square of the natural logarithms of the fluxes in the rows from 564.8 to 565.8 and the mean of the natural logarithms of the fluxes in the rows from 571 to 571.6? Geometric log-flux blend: 2.89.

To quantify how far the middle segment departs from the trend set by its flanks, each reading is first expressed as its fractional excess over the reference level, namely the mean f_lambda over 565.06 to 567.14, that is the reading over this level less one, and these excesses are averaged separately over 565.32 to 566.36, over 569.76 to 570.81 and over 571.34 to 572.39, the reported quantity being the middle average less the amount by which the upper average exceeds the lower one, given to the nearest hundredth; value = -0.14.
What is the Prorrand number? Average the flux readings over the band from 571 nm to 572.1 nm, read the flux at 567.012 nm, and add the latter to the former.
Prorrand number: 37.8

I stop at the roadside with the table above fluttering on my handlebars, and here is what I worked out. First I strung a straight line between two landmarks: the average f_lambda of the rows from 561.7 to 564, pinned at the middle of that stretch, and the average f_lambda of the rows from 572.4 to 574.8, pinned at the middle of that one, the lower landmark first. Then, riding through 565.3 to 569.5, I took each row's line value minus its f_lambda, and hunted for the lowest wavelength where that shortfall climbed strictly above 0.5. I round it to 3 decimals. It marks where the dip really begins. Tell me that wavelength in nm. 565.448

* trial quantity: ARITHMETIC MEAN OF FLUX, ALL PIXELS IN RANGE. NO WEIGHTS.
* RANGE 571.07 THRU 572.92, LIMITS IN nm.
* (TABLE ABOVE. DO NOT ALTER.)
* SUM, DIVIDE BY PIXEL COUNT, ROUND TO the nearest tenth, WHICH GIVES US 19.3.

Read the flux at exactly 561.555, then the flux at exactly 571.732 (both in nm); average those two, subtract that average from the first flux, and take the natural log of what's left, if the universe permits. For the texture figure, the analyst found -0.80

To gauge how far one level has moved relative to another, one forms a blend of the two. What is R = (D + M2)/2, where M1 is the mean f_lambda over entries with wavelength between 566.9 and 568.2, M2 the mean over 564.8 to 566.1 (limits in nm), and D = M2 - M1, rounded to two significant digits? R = 8.6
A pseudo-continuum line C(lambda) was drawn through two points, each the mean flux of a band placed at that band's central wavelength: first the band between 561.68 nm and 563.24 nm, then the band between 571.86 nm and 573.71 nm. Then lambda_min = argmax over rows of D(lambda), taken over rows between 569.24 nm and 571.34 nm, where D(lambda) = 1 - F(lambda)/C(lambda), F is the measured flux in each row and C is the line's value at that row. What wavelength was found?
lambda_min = 570.155 nm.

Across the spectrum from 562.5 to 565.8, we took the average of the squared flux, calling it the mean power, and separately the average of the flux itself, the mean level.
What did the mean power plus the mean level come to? 340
